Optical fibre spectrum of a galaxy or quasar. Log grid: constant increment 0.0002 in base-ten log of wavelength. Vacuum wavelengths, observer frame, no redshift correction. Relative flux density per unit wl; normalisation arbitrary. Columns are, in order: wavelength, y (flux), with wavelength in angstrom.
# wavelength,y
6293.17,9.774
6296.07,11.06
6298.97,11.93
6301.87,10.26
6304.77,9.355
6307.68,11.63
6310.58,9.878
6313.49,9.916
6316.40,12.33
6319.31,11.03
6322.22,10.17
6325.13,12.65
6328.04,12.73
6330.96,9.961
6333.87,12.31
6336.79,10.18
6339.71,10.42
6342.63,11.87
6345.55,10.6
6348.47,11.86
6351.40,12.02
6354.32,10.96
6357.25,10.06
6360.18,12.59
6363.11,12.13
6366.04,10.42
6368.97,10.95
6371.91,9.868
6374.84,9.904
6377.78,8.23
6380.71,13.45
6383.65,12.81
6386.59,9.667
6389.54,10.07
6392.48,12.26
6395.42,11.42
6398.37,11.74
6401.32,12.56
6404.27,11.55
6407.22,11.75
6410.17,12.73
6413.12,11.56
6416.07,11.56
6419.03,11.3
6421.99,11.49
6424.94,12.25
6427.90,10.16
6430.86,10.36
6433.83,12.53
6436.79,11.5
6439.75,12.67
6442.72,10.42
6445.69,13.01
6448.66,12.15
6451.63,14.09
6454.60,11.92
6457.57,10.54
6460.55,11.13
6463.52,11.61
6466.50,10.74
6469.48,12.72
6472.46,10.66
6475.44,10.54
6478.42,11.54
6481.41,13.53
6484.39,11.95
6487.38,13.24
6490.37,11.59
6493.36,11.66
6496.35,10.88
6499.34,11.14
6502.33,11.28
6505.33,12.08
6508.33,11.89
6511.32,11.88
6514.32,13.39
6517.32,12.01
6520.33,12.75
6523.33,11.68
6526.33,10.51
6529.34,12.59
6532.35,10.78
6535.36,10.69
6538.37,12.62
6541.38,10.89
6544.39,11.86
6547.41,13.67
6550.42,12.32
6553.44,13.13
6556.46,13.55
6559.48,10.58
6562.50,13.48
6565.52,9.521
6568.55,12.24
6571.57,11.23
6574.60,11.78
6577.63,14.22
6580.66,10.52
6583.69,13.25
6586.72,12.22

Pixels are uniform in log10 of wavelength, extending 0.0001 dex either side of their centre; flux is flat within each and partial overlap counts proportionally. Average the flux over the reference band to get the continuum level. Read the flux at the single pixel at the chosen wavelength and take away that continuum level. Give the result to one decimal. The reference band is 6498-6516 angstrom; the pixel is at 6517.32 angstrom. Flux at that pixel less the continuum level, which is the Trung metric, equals 0.1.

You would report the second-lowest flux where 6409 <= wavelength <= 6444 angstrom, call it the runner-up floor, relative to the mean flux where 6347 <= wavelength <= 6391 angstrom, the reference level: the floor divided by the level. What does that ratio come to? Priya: 0.942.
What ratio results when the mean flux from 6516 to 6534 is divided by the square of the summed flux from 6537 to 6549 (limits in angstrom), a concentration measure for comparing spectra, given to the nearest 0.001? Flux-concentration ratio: 0.005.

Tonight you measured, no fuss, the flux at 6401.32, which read 12.56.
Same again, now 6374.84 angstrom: 9.904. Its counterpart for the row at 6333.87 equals 12.31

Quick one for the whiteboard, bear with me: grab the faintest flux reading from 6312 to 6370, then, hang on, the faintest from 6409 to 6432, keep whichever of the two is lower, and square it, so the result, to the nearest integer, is 98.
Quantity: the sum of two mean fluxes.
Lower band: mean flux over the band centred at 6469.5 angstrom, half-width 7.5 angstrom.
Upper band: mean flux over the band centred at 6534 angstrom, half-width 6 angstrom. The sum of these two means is 22.9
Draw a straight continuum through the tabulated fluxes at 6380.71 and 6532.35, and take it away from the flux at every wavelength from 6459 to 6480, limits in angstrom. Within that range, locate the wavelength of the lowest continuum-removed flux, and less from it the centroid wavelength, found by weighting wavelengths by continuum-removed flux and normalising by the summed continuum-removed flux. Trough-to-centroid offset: 6.3 angstrom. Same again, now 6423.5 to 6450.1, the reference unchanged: -4.1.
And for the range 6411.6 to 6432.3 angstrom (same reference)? 4.8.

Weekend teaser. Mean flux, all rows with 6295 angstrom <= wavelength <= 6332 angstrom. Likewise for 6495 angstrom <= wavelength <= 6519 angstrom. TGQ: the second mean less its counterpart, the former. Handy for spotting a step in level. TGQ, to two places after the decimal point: 0.83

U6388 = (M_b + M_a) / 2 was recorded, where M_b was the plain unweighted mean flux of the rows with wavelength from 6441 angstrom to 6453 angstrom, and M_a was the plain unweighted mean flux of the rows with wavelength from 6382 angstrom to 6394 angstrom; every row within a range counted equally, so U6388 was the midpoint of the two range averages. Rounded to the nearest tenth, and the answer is 11.8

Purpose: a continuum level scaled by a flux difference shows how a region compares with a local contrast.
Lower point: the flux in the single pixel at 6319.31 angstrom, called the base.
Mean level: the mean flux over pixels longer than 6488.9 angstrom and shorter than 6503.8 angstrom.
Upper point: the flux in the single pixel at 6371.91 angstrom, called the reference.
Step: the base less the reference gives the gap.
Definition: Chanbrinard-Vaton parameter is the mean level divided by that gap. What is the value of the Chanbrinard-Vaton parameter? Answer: 10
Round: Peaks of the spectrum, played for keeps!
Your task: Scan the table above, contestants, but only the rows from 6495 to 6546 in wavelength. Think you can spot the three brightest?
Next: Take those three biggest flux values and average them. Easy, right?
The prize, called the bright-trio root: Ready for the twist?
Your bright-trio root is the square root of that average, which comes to 3.59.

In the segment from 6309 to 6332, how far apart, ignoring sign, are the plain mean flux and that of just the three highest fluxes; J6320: 1.5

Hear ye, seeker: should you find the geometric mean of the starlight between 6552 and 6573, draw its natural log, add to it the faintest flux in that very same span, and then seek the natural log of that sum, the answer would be 2.48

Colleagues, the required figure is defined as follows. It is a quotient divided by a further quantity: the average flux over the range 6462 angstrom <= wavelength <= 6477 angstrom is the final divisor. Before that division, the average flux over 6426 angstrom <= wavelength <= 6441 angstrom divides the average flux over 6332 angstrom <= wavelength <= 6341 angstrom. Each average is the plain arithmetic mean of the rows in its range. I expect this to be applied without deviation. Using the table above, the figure 0.085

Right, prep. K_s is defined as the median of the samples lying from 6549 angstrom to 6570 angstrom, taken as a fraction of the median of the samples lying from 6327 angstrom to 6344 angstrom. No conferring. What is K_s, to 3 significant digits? 1.11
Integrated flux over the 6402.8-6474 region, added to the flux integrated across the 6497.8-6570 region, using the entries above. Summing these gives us 1694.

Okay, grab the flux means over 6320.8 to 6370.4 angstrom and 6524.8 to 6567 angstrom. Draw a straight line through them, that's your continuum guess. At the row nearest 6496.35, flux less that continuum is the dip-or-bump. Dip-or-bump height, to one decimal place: -0.8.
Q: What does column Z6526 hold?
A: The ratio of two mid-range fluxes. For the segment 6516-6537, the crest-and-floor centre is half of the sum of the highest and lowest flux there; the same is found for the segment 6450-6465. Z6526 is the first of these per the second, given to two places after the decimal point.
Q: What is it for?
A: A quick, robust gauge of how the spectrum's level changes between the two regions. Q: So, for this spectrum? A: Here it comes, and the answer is 0.94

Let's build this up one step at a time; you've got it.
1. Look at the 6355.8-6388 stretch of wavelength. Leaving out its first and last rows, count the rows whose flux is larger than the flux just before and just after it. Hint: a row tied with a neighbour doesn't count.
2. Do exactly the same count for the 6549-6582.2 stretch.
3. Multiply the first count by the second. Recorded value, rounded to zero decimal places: 16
